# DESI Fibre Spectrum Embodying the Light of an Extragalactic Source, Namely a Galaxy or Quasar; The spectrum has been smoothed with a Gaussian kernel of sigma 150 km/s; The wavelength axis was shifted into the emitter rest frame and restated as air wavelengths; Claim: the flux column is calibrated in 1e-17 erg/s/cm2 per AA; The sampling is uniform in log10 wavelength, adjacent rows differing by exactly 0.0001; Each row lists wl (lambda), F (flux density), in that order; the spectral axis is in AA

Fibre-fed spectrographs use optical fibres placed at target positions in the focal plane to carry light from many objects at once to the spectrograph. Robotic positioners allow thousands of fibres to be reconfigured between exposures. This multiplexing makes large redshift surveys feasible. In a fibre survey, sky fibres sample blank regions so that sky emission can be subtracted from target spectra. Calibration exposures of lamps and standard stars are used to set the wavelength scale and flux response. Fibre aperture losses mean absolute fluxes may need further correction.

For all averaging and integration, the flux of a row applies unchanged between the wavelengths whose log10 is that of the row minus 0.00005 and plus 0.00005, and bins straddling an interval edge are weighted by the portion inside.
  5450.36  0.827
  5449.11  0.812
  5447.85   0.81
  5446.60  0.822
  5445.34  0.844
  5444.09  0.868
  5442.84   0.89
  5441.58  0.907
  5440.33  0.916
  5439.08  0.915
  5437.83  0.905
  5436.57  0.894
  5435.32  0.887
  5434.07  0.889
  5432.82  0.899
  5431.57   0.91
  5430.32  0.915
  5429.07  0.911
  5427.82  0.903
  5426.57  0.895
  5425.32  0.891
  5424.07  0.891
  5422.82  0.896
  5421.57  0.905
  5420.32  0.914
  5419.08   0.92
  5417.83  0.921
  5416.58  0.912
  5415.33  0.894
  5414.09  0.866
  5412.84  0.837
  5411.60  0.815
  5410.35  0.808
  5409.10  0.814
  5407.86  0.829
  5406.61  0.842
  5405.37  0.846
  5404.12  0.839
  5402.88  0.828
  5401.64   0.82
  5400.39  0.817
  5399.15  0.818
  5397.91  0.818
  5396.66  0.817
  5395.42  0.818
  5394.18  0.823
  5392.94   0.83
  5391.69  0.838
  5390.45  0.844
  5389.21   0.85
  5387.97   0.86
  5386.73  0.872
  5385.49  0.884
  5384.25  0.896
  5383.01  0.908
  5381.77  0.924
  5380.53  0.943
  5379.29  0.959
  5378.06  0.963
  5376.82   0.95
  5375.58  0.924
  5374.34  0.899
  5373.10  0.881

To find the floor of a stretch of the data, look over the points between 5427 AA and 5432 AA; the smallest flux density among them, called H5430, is 0.903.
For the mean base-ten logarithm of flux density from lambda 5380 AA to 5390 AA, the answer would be -0.050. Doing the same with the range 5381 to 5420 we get -0.070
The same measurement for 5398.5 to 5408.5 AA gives -0.081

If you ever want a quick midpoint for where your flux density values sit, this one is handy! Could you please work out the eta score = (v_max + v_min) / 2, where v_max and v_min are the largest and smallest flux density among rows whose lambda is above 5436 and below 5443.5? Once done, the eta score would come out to 0.903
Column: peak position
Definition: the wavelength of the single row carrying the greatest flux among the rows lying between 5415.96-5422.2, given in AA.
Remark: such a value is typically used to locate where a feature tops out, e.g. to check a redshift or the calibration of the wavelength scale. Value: 5417.83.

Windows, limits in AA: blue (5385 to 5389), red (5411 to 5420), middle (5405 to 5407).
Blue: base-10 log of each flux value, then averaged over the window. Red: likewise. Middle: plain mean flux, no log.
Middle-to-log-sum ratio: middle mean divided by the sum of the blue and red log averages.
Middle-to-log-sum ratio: -7.3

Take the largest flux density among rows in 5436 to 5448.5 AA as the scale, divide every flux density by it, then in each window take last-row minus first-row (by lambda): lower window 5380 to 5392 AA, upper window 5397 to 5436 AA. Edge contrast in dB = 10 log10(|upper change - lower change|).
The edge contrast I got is -7.2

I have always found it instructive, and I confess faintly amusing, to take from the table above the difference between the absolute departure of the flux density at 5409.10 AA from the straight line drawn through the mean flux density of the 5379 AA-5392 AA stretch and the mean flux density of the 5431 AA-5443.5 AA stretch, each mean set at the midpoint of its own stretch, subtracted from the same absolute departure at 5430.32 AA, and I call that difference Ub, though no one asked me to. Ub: -0.065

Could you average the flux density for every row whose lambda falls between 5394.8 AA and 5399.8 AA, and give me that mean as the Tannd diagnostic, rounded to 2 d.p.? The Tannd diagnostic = 0.82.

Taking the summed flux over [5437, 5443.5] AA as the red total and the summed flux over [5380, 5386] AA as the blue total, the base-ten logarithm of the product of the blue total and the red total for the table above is 1.31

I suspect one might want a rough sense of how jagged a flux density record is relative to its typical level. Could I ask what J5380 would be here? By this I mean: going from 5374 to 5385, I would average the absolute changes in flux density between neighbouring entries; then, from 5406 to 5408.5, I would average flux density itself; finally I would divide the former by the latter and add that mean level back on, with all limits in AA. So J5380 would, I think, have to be 0.855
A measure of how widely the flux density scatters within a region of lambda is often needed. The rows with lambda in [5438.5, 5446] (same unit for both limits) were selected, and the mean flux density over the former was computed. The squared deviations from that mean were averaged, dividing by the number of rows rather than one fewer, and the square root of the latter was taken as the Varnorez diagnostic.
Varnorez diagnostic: 0.026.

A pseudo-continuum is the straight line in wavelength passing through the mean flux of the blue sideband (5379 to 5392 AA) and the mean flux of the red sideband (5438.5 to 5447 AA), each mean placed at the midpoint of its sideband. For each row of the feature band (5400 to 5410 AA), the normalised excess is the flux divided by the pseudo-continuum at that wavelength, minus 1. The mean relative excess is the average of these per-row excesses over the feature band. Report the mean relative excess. -0.06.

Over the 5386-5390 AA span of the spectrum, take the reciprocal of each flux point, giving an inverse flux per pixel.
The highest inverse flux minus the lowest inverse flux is 0.030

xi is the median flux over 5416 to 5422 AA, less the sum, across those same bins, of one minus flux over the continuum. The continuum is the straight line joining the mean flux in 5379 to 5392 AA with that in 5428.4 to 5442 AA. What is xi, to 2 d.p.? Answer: 1.00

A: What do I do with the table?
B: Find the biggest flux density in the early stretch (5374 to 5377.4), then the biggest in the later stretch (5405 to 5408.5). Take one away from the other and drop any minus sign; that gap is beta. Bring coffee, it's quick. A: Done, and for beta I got 0.10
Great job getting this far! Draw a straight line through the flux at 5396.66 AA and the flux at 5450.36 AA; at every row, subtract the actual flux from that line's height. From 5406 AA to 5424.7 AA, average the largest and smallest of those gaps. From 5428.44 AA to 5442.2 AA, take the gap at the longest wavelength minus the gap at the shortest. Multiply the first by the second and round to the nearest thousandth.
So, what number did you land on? 0.000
